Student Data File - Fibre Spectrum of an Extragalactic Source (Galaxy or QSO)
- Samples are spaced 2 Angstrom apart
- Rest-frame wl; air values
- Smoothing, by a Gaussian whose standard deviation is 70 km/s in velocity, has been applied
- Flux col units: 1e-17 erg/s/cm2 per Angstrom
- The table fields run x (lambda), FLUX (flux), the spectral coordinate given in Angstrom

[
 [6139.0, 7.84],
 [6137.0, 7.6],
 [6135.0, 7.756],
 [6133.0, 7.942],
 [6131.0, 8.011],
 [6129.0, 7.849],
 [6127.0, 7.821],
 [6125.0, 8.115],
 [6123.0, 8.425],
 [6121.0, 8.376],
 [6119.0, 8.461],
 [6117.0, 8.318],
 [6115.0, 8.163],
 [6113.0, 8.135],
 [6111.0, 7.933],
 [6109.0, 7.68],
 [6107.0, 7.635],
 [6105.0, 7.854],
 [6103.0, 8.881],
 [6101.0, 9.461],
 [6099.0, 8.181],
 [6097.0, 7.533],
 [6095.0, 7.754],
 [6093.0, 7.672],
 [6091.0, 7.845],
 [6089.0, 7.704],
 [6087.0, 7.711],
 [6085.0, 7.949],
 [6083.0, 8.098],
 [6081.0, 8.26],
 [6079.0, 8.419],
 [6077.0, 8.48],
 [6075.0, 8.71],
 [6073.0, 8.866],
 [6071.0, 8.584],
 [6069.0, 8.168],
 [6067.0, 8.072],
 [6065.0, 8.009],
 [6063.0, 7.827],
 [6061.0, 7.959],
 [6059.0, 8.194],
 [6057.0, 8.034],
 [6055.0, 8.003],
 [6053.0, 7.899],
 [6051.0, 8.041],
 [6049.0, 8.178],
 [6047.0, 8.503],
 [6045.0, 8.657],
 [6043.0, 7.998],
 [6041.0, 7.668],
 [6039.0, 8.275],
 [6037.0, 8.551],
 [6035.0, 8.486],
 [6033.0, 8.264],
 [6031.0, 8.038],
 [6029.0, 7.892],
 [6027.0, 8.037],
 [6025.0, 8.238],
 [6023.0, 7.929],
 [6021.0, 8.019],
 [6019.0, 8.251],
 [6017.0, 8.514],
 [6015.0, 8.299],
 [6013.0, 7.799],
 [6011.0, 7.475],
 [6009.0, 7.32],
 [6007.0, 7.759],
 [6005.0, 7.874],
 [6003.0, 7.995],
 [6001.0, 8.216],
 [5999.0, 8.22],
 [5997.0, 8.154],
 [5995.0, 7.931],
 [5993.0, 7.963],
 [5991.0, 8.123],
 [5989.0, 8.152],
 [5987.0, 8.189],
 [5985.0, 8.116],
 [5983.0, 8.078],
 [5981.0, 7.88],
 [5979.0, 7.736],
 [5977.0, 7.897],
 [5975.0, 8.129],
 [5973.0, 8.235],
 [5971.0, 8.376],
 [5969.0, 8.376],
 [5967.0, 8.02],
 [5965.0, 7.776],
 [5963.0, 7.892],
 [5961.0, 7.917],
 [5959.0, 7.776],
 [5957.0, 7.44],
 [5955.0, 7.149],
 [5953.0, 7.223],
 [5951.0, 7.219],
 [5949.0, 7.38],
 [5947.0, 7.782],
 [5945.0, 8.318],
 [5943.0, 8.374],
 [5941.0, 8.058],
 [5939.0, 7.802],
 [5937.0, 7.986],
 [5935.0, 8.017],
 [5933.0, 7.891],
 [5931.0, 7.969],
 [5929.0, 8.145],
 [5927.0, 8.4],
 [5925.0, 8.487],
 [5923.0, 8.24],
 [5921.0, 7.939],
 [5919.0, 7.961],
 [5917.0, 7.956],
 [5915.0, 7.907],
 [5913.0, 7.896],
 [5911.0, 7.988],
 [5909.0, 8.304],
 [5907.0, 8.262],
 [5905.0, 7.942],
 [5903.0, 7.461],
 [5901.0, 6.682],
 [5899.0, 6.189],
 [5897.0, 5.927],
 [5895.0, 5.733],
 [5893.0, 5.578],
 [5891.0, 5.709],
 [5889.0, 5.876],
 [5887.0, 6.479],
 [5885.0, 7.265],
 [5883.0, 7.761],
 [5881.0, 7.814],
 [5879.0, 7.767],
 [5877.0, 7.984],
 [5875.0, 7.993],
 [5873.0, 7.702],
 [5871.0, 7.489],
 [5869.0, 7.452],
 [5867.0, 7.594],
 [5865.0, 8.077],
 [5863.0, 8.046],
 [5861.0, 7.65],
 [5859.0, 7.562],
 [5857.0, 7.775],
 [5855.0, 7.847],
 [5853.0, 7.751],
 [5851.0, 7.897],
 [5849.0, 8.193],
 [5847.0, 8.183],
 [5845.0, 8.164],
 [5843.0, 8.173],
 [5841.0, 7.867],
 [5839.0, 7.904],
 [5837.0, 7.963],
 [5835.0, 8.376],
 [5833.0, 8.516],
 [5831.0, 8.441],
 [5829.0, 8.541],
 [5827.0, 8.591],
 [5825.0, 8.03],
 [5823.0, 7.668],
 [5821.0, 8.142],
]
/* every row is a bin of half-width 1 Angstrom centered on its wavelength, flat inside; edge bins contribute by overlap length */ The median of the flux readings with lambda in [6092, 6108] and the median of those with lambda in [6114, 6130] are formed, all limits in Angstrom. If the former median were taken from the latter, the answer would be 0.4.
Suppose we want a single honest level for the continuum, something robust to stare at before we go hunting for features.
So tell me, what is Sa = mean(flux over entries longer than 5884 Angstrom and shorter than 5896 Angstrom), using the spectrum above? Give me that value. 6.11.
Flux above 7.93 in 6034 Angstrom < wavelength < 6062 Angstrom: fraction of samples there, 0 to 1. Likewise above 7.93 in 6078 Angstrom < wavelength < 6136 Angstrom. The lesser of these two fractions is 0.59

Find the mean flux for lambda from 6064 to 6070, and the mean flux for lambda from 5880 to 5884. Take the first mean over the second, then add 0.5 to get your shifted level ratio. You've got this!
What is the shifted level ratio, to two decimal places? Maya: 1.54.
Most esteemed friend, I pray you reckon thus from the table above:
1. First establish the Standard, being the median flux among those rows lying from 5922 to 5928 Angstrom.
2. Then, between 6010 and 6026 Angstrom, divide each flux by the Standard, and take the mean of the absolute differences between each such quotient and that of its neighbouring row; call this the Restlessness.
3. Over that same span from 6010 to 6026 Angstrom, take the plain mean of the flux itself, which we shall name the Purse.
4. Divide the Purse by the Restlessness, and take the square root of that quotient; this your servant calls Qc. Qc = 15.7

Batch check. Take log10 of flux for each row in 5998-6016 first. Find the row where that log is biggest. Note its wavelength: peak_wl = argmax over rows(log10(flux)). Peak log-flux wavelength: 6015.0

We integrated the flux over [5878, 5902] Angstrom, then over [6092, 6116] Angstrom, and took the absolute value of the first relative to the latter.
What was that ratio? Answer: 0.813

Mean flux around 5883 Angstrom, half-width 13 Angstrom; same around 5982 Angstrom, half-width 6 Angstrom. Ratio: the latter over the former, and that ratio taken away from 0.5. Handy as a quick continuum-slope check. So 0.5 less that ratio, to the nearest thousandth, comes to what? -0.639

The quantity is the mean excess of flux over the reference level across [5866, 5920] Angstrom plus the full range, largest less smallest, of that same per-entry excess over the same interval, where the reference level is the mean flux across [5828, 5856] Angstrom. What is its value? 1.9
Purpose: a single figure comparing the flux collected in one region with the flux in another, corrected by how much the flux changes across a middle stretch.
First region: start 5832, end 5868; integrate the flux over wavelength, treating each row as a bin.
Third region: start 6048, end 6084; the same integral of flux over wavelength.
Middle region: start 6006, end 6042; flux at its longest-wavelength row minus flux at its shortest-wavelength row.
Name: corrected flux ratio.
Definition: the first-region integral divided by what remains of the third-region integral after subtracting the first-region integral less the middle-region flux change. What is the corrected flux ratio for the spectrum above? 34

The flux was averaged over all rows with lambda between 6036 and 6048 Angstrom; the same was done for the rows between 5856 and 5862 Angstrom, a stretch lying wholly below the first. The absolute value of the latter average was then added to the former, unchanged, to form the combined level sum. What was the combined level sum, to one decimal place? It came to 15.9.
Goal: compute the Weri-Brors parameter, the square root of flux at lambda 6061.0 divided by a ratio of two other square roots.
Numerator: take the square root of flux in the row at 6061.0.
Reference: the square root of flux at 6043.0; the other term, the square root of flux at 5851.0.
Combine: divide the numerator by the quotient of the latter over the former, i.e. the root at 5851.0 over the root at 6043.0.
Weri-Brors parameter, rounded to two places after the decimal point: 2.84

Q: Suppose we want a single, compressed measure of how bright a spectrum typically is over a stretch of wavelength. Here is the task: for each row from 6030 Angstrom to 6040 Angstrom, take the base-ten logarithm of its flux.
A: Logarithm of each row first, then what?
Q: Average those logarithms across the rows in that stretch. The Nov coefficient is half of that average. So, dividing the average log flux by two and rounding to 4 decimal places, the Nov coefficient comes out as 0.4601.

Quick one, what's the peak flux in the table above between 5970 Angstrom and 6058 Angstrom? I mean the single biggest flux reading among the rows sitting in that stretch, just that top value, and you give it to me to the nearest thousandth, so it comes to 8.657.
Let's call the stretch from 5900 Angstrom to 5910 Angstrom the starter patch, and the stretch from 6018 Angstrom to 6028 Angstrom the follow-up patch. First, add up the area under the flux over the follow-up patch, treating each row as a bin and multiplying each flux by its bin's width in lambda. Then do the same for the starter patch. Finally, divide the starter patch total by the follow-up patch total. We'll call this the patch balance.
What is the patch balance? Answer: 0.95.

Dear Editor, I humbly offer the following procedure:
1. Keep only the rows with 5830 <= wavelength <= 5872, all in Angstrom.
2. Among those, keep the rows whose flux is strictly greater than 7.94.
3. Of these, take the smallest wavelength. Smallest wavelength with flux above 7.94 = 5831.0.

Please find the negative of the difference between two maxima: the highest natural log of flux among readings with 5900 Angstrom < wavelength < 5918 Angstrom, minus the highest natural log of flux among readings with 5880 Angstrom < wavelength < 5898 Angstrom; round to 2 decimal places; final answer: -0.06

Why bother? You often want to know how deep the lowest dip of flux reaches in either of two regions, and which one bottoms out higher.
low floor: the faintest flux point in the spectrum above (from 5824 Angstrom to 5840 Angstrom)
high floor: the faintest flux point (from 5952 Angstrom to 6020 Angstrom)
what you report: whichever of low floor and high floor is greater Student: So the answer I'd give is 7.90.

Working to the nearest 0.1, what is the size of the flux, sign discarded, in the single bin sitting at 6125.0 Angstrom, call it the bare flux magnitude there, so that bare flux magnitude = 8.1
